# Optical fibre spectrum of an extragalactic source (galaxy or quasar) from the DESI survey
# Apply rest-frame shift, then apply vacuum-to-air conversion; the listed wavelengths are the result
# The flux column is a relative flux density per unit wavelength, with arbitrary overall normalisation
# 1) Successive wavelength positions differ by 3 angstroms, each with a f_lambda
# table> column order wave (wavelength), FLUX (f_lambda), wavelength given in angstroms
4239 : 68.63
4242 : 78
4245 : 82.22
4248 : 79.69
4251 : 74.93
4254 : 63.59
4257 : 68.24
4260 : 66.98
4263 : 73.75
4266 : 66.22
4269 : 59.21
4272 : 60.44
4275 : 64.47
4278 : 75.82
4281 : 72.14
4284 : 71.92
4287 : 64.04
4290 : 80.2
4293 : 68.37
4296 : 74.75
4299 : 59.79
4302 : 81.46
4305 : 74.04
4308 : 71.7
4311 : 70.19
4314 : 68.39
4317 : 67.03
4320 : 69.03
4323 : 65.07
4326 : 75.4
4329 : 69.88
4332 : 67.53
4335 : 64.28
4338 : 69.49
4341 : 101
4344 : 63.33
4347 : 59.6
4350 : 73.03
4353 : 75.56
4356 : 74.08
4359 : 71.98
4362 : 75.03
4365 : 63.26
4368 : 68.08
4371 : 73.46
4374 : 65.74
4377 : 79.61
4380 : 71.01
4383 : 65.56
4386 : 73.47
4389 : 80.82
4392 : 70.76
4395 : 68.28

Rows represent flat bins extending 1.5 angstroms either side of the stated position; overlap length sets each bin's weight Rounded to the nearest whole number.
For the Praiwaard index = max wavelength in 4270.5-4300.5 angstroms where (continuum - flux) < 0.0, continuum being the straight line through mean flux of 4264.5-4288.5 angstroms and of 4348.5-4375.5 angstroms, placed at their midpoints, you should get 4296 angstroms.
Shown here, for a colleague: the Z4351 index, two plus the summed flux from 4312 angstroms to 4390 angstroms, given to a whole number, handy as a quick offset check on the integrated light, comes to 1853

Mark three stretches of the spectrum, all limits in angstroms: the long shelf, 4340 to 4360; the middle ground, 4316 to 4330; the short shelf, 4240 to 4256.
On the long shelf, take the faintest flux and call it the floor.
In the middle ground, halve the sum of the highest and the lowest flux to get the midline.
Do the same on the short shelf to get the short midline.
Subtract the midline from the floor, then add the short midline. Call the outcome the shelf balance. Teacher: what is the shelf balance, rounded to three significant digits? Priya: 62.3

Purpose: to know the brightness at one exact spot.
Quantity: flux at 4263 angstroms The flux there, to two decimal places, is 73.75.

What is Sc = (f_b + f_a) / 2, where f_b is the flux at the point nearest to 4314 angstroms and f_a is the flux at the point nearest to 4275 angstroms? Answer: 66.4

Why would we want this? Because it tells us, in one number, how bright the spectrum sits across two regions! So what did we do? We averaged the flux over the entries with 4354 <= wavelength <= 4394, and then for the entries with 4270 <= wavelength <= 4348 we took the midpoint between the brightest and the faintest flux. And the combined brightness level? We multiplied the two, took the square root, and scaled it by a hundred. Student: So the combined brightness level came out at 7591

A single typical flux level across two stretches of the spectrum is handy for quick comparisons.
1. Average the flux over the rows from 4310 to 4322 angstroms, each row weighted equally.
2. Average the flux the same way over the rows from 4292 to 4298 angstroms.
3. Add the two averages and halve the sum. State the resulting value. 70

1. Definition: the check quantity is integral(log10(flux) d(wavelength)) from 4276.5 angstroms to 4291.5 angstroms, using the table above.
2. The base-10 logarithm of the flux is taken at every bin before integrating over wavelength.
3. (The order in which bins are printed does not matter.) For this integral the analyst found 27.9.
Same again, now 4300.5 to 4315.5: 28.0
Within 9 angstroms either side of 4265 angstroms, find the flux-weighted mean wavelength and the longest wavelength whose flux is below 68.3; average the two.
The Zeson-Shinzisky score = 4268.1 angstroms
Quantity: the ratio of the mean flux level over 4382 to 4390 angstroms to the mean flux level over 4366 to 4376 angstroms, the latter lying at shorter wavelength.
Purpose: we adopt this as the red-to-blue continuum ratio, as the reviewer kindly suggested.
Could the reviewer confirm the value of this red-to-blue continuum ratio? 1.06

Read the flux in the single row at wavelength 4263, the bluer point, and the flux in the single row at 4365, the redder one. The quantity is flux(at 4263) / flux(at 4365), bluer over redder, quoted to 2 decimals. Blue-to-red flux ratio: 1.17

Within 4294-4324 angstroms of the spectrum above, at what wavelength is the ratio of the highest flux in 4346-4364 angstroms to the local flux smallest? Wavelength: 4302 angstroms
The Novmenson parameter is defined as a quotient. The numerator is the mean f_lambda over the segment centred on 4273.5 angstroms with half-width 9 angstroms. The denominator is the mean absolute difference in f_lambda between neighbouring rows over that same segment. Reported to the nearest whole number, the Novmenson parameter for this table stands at 12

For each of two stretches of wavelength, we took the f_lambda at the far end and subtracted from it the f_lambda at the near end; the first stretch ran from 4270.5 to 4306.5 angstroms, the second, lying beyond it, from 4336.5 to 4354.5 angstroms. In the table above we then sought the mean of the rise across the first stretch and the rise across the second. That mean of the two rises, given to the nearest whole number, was 10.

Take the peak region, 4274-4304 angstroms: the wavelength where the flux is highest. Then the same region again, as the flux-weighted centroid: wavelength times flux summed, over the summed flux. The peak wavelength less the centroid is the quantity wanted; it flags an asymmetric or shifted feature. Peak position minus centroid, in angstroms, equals 13.4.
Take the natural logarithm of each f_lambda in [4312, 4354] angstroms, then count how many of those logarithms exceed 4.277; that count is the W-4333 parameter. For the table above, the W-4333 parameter 4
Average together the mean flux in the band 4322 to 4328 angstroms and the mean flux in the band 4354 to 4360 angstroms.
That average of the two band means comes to 72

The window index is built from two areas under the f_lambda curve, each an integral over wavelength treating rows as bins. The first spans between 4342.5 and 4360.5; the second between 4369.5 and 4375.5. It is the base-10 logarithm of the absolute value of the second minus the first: 2.9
